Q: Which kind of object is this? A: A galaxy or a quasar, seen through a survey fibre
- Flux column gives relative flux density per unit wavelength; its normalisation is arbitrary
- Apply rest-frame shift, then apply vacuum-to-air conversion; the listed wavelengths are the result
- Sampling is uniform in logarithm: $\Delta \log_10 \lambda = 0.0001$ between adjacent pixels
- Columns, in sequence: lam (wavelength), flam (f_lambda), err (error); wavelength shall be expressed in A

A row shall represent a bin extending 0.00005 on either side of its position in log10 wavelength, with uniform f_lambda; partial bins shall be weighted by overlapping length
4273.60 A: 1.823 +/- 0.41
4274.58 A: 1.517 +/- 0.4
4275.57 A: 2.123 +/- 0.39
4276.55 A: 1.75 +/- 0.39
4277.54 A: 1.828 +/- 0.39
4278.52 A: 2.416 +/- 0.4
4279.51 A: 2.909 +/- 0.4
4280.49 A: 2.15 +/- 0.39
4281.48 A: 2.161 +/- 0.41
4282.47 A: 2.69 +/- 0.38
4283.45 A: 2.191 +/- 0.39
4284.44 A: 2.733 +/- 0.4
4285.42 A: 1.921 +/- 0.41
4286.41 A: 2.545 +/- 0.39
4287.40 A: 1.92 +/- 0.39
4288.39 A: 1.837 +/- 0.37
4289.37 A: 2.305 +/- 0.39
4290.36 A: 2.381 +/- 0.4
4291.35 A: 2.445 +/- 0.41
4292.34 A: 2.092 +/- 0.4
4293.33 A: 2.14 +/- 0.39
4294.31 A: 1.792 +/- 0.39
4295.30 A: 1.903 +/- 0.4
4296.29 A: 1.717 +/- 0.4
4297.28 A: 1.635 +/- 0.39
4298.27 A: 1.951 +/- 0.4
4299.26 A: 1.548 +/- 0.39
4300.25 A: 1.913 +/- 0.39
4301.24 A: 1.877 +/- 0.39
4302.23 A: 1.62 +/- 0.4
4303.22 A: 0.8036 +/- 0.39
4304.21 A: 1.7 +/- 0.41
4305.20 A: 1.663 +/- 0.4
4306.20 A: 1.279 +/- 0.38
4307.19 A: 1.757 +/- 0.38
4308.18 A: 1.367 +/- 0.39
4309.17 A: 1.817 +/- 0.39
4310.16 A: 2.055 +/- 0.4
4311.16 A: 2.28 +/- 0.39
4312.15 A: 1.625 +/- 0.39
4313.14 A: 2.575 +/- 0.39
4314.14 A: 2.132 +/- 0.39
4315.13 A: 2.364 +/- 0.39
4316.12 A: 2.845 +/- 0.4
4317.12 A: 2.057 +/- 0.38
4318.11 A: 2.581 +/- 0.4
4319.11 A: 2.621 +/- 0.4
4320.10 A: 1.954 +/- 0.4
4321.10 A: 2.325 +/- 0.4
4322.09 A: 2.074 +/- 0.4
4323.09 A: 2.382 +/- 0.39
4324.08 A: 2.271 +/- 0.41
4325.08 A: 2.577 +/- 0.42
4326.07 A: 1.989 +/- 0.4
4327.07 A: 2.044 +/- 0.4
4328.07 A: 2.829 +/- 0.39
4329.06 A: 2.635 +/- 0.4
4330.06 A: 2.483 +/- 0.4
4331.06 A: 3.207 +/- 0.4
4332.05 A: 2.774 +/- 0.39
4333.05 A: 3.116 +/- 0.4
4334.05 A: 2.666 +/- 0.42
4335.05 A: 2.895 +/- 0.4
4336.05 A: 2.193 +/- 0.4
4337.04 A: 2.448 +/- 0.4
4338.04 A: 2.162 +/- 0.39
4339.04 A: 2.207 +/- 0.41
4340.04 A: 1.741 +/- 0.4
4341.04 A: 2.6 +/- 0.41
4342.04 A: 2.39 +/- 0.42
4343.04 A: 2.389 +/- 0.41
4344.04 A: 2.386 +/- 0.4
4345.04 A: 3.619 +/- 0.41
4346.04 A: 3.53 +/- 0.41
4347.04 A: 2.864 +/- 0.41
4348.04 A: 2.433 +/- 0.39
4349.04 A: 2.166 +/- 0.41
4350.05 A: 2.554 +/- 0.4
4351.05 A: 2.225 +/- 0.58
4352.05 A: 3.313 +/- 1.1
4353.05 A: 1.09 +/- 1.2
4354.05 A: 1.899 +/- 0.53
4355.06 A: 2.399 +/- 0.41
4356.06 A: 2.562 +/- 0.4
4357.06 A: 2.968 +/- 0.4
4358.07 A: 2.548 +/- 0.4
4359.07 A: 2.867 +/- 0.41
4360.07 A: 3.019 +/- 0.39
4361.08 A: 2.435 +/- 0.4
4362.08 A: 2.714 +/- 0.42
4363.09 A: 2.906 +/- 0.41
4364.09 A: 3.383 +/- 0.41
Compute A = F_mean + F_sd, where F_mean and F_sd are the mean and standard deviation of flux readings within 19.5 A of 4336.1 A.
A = 2.95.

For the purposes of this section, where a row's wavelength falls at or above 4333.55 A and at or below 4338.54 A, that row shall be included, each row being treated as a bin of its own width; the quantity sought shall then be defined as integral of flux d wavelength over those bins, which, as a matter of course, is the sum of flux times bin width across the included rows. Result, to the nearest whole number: 12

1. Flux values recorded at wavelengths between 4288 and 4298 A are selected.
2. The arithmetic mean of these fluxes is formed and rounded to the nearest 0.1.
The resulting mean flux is 2.0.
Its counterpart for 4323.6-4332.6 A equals 2.5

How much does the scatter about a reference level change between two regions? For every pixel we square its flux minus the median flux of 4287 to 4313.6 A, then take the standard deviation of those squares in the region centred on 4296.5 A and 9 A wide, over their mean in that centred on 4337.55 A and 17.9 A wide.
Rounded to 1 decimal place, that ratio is 0.0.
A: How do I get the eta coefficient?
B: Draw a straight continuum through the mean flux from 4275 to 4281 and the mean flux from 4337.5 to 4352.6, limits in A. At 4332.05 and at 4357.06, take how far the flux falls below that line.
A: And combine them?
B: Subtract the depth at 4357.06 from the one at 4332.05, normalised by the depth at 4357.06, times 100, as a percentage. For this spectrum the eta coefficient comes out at -16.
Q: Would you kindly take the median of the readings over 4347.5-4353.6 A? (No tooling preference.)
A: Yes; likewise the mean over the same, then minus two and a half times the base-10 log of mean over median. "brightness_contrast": 0.015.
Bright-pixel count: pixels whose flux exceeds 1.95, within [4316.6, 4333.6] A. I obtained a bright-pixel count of 17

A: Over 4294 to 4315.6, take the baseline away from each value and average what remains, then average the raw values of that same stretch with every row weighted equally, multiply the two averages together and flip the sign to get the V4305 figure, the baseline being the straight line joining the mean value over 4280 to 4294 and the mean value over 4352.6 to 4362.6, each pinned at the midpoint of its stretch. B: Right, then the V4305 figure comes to 0.9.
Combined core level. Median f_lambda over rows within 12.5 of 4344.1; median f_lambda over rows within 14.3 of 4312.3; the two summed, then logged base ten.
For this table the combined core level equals 0.646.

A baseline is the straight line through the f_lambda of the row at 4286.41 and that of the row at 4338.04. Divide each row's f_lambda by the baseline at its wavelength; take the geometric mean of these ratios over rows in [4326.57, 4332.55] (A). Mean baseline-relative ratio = 1.2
